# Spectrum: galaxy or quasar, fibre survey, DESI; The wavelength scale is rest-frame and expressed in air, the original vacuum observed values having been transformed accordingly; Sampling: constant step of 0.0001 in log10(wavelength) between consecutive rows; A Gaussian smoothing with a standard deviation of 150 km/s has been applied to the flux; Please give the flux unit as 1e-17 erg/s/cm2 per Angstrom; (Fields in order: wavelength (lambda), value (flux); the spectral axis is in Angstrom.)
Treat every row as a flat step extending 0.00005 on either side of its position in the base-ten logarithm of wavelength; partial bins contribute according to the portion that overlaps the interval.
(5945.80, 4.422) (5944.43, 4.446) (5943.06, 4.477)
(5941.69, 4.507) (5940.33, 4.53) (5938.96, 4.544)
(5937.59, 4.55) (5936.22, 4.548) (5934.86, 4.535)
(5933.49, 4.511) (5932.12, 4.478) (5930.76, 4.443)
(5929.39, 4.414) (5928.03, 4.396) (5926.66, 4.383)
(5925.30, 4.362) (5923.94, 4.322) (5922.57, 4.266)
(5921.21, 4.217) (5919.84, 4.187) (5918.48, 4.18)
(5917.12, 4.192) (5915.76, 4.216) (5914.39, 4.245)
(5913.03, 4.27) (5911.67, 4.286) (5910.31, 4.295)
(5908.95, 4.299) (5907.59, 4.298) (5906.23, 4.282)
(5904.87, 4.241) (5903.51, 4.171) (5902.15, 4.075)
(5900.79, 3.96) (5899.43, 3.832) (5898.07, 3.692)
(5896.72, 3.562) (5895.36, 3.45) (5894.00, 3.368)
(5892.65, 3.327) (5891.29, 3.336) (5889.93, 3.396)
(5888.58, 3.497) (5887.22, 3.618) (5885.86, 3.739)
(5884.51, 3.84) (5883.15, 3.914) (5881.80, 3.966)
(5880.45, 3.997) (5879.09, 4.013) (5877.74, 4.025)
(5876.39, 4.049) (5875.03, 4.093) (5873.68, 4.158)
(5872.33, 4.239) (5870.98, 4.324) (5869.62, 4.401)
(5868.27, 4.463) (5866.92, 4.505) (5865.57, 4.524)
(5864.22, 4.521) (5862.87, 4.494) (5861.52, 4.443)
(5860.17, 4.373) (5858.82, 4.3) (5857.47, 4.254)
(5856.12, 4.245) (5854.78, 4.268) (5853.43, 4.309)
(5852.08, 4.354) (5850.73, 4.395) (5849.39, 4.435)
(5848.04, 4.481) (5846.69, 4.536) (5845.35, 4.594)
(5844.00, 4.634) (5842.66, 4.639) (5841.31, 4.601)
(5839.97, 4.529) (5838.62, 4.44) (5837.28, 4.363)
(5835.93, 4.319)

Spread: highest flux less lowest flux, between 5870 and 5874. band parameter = 0.17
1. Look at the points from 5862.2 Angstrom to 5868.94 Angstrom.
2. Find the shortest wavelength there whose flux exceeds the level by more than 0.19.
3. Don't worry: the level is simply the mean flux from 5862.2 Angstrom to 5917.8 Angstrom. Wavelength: 5862.87 Angstrom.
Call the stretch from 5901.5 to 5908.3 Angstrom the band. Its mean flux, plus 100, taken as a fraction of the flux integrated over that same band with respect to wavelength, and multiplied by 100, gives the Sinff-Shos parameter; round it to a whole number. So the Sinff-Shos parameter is 364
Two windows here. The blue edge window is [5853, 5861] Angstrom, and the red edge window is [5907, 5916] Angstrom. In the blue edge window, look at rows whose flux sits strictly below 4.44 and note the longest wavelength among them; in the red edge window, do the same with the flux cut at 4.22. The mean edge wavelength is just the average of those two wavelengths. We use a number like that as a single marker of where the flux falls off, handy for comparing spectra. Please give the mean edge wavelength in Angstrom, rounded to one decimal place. 5888.0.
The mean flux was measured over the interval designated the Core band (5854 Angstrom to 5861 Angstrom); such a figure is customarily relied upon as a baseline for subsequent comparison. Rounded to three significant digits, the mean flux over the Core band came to 4.29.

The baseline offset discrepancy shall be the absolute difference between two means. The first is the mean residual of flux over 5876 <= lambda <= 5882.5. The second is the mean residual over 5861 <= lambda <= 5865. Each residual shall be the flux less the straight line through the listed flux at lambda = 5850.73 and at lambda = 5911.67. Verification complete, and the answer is 0.45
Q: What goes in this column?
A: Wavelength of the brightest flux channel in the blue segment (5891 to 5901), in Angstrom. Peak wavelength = 5900.79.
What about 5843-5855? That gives 5844.00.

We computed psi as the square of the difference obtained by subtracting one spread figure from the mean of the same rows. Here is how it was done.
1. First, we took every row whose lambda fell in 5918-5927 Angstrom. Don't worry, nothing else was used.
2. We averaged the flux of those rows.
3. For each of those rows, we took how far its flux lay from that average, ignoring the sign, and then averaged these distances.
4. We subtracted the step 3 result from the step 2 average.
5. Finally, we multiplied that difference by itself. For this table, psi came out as 17.7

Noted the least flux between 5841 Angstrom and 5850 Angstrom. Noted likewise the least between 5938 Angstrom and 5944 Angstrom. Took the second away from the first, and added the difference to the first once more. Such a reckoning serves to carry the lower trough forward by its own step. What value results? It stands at 4.39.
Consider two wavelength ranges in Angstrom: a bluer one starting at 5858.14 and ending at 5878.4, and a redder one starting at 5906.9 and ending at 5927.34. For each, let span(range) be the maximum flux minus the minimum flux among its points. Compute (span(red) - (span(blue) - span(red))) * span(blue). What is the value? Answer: 0.0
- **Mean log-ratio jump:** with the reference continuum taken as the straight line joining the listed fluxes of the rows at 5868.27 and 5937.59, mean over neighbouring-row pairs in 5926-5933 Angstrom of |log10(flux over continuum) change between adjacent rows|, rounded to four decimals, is 0.0022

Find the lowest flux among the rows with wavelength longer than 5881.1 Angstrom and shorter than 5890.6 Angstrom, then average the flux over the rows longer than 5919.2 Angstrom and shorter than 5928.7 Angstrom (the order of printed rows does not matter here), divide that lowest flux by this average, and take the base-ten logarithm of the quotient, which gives -0.10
